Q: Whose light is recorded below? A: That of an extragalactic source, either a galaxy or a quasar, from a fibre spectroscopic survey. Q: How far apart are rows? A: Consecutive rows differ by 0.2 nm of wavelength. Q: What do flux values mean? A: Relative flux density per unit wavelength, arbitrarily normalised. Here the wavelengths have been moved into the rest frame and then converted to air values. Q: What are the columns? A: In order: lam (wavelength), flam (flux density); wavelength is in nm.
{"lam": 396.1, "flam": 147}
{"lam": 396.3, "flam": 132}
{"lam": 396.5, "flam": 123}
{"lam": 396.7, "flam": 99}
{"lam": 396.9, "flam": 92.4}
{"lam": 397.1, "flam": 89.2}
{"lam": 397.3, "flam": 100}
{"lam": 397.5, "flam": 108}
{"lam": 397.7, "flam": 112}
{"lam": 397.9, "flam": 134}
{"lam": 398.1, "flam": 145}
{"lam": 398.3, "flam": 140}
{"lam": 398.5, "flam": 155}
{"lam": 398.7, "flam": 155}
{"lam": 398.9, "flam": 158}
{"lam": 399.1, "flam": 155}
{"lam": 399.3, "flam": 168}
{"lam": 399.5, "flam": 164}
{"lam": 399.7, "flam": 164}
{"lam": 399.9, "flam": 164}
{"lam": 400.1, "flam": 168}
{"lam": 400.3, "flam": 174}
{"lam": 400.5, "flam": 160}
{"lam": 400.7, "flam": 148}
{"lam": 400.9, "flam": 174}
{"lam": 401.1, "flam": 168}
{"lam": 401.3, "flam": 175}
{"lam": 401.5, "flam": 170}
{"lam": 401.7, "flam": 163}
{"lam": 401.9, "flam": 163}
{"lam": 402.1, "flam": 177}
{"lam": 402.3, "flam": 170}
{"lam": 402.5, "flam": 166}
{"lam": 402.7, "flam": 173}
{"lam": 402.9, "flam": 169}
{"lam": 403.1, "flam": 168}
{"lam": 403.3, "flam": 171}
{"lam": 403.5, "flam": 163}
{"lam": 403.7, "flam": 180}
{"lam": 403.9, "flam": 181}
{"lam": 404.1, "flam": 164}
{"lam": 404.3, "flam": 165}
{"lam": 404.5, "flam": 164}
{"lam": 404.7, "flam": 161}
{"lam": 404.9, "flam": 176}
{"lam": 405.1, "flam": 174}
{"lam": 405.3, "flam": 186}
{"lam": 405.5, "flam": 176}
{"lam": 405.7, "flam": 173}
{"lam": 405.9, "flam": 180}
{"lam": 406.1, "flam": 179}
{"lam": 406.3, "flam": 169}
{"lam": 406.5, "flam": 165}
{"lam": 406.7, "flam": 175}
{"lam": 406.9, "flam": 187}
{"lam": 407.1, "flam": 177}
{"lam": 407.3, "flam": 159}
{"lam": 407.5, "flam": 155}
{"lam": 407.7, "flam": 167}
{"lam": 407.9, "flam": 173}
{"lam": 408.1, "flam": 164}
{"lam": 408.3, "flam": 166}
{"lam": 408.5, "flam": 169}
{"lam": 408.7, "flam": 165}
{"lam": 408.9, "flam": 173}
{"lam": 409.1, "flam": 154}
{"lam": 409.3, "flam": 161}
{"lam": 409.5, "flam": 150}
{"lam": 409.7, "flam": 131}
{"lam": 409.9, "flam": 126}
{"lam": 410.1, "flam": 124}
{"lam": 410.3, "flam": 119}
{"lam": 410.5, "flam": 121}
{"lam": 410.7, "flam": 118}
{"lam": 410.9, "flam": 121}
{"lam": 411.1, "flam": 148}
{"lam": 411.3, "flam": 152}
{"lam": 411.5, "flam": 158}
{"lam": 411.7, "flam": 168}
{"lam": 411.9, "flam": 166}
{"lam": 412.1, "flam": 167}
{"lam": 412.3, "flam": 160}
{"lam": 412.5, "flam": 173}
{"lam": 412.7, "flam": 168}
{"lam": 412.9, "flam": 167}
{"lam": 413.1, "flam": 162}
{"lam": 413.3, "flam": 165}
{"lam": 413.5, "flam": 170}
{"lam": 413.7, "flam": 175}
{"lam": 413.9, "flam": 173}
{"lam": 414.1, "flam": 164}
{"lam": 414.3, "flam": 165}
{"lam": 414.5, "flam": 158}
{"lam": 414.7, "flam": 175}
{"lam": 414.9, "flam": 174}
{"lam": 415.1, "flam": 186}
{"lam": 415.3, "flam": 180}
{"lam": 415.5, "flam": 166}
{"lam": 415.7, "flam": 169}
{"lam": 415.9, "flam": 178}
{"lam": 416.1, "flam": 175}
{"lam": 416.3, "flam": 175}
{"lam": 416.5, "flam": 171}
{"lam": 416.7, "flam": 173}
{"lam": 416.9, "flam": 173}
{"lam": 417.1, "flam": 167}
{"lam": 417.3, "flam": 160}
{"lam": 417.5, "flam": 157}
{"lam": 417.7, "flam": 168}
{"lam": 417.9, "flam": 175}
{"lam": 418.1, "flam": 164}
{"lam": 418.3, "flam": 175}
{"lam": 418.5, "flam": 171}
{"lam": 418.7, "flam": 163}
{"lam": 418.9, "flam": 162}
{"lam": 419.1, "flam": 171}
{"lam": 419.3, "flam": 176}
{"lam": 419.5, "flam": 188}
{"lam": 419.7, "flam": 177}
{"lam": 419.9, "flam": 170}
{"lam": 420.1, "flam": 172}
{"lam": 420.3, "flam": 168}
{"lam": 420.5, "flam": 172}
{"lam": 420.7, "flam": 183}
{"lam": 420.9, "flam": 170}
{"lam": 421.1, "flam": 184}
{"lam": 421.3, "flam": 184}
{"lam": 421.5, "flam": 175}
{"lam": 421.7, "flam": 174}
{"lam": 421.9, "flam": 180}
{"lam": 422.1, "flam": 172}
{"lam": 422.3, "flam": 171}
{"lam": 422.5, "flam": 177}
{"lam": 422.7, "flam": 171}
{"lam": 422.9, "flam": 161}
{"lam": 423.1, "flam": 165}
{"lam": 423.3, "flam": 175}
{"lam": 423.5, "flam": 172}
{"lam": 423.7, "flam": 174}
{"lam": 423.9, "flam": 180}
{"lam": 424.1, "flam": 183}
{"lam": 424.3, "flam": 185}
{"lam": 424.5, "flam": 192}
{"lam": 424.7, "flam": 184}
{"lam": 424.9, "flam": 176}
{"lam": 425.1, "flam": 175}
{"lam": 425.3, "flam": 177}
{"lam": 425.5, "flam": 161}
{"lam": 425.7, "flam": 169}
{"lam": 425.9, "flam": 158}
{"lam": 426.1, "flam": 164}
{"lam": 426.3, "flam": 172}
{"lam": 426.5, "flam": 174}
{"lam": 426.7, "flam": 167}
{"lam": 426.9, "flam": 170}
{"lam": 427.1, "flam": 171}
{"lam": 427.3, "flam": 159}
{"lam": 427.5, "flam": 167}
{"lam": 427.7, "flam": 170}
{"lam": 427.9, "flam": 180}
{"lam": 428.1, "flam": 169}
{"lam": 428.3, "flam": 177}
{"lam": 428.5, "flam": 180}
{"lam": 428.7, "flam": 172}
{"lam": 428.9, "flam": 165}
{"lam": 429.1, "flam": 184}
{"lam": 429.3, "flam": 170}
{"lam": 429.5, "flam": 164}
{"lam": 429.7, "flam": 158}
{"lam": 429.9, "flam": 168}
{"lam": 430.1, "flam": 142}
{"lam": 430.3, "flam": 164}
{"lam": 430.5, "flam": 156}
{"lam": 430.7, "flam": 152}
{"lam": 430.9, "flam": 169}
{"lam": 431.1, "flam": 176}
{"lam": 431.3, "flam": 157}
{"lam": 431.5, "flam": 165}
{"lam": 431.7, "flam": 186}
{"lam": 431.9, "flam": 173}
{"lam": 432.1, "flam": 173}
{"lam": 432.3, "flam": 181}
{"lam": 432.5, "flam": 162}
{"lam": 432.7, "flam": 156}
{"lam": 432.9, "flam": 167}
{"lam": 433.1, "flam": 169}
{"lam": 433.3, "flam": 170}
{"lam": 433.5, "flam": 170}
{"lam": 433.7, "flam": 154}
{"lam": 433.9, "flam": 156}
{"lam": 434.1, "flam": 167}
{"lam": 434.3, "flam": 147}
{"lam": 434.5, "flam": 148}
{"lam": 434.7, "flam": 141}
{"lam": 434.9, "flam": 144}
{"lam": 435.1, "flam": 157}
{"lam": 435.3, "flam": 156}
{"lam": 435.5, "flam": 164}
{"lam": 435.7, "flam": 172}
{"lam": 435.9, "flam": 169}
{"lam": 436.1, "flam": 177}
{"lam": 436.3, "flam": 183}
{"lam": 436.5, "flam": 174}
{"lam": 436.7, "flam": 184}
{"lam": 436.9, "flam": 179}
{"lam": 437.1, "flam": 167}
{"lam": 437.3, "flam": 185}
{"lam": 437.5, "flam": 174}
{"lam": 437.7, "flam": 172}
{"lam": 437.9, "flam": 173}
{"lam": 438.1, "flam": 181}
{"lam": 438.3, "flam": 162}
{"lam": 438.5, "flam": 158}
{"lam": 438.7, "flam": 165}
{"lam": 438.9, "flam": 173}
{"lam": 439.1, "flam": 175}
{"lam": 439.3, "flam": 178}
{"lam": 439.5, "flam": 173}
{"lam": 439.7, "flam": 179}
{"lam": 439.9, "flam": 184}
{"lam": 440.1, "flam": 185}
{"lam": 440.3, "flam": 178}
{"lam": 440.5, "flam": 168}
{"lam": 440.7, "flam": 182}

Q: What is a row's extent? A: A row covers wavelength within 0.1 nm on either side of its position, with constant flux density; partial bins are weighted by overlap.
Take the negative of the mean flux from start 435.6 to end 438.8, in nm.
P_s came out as -173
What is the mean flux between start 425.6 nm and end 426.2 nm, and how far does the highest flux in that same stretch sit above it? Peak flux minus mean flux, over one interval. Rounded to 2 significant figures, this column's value 5.3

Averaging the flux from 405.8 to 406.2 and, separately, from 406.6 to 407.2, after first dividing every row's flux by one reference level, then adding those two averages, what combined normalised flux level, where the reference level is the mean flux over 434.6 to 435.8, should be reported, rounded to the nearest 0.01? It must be 2.31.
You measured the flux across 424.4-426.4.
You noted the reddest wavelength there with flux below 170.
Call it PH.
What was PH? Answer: 426.1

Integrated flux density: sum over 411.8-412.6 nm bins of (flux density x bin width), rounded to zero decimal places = 133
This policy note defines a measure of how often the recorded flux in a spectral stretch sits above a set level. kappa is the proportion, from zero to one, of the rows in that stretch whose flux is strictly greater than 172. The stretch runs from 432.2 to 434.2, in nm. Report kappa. 0.10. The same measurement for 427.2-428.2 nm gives 0.20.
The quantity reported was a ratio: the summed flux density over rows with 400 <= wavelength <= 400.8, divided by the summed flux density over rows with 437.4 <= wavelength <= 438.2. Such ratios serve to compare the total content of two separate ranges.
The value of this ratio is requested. 0.93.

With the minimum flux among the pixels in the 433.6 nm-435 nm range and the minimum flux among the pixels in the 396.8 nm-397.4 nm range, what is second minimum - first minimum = -52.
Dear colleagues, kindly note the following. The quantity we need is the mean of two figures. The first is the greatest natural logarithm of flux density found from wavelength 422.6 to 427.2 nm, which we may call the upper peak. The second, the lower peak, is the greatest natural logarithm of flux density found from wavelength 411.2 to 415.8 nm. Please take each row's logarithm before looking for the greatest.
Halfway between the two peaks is 5.242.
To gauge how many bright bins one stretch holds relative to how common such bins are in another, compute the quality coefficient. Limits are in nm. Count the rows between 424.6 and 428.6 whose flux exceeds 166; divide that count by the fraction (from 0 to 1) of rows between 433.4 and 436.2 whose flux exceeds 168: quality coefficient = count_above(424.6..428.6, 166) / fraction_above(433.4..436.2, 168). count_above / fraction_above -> 56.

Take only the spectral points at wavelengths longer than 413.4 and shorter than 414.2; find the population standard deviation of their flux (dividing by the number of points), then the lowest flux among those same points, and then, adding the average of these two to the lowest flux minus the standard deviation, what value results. 244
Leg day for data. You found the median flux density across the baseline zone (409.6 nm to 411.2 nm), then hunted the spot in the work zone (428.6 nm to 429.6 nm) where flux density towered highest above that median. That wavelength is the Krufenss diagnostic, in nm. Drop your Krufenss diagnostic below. 429.1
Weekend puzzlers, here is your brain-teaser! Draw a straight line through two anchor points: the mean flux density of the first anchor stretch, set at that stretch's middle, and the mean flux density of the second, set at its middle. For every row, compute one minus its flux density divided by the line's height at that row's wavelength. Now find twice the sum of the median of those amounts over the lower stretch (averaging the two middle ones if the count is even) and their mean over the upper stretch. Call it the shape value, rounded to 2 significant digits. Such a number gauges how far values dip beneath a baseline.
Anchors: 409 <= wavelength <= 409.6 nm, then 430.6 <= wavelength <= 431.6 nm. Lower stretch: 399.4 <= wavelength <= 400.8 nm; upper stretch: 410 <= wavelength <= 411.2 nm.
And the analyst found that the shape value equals 0.22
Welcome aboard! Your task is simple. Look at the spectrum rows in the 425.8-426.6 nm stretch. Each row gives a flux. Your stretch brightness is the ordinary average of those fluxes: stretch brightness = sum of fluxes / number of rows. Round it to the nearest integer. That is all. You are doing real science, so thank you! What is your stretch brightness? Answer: 167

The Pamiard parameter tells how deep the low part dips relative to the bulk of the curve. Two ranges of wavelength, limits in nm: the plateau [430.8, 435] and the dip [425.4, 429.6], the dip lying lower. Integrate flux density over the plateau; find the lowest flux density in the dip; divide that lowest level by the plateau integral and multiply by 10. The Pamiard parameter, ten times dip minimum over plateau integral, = 2.30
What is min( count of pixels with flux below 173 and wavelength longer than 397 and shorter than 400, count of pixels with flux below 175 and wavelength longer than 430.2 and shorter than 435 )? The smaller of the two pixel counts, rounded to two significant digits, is 15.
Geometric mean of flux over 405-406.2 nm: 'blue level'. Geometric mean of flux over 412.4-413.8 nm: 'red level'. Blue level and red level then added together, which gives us 346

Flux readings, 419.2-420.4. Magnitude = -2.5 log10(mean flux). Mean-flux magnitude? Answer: -5.61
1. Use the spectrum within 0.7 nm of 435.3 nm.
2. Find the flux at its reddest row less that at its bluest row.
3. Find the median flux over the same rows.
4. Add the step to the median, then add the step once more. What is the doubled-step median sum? 213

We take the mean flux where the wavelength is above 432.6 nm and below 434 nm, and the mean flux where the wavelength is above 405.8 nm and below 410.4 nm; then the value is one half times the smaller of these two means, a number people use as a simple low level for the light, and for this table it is 80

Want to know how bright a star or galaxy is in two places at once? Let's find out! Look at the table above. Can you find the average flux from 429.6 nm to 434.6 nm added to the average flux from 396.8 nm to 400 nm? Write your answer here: 301.2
